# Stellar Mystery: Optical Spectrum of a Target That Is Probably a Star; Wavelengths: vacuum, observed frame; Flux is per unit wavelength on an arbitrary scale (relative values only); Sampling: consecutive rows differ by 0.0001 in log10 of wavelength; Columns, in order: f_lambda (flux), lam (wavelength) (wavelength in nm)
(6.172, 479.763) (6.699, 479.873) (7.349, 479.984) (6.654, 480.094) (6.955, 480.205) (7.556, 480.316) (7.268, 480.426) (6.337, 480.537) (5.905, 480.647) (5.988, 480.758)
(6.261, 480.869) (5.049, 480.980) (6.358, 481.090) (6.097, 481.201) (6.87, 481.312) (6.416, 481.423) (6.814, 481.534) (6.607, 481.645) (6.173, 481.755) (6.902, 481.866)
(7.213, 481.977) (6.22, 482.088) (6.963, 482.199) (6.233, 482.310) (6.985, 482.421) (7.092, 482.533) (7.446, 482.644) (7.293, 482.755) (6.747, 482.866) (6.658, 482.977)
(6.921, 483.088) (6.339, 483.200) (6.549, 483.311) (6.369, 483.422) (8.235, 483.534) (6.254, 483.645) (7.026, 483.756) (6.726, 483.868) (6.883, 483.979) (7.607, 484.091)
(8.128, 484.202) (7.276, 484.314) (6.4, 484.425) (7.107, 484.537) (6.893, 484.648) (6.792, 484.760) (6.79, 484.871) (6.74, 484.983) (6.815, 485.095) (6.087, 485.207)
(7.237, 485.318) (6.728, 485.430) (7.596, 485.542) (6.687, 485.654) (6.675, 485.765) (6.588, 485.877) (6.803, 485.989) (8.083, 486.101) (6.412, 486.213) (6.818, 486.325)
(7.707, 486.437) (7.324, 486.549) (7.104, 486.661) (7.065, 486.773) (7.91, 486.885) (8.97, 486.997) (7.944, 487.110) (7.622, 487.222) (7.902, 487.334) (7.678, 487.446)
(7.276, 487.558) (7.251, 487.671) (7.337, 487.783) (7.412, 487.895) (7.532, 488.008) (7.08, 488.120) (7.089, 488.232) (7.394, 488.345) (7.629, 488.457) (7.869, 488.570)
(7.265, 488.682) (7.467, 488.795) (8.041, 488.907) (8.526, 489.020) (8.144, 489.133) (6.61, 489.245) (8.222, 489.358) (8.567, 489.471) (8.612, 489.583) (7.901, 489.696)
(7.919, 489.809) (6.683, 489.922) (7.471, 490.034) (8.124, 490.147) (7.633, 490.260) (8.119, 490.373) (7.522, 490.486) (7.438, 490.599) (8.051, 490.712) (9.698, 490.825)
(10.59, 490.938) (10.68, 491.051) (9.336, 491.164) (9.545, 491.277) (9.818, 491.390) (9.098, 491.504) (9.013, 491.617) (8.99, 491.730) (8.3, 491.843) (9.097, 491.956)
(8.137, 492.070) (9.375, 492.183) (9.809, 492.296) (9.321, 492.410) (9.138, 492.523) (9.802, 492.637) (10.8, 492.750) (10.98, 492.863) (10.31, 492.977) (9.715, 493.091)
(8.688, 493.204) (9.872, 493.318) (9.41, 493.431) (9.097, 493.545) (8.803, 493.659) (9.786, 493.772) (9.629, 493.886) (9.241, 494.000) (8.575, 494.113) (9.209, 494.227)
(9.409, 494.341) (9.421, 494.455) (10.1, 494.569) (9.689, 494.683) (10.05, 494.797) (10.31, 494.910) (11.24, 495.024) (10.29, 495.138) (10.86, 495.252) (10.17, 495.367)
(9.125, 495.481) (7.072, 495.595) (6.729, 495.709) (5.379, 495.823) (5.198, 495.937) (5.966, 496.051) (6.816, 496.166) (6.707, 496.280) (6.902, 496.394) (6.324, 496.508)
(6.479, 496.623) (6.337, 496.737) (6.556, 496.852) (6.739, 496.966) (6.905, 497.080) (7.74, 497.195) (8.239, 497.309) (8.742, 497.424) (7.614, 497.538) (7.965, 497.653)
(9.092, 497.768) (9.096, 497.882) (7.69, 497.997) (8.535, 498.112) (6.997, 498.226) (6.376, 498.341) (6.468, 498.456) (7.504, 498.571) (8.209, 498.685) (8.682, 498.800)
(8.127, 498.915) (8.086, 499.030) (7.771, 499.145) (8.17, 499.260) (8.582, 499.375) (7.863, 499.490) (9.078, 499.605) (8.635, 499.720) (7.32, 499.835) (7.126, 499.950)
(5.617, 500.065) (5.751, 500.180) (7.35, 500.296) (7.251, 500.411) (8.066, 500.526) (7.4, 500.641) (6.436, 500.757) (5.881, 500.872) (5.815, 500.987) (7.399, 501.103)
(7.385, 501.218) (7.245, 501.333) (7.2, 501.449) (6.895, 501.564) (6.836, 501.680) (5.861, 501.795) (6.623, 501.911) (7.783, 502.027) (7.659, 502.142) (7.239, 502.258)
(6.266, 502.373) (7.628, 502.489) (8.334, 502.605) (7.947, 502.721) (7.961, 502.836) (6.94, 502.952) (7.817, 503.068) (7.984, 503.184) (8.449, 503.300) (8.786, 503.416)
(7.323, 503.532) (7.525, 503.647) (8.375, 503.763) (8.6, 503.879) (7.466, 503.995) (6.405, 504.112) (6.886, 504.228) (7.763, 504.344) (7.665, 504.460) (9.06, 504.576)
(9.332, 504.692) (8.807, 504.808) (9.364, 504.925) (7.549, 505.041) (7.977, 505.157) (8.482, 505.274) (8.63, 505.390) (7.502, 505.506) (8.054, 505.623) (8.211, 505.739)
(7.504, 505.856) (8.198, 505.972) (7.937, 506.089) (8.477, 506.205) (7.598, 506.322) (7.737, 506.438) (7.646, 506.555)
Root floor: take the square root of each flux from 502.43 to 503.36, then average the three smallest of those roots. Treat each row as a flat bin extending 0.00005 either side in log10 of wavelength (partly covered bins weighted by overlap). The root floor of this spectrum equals 2.73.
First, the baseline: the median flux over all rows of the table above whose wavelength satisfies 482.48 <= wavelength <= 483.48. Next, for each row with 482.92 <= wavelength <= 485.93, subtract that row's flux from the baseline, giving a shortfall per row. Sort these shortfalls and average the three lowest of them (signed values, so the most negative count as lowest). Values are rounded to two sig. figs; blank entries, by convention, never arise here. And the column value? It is -1.2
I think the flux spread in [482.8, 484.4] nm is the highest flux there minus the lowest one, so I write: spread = 2.0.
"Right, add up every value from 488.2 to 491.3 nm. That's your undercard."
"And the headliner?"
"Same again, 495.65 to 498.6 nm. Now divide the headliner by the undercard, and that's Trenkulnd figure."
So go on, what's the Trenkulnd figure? 0.8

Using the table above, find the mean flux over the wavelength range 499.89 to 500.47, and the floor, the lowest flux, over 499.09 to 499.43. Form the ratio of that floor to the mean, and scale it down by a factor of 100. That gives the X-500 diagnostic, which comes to 0.012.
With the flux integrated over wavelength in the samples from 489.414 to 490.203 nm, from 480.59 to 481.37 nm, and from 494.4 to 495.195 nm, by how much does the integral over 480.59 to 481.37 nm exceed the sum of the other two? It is -9.6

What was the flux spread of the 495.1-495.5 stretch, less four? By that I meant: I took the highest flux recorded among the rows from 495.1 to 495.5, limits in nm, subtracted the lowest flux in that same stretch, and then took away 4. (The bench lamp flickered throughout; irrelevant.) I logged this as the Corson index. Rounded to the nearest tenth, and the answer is -2.3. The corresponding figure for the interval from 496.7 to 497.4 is -2.1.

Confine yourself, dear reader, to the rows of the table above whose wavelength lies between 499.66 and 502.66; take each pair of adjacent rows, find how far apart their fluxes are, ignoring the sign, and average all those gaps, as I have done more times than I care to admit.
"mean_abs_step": 0.66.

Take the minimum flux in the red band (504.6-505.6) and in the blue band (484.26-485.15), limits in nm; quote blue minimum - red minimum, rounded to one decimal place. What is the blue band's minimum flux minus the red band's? -1.1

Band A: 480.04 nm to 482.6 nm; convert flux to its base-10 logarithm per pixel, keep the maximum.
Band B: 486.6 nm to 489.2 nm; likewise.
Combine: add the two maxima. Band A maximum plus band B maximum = 1.83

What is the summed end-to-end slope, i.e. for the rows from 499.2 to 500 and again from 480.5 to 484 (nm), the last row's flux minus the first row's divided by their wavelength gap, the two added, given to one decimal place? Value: -1.4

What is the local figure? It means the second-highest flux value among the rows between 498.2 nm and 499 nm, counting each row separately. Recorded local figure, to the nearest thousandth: 8.209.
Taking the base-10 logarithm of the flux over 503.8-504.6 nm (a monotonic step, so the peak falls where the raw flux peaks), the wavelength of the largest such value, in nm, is 504.576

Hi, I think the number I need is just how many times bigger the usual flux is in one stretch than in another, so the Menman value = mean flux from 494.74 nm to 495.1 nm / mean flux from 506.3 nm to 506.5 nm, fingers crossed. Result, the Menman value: 1.4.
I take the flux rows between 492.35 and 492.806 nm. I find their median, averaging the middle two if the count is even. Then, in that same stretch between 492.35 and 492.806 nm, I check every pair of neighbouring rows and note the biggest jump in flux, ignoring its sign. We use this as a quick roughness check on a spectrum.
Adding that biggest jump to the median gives 10.6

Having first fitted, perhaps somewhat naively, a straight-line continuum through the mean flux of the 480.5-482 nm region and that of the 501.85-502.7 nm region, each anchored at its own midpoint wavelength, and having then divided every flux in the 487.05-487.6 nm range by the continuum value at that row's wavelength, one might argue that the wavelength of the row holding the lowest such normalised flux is 487.558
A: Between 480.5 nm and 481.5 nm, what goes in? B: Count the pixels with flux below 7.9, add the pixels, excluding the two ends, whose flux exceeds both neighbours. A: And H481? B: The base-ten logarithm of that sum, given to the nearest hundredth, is 1.08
